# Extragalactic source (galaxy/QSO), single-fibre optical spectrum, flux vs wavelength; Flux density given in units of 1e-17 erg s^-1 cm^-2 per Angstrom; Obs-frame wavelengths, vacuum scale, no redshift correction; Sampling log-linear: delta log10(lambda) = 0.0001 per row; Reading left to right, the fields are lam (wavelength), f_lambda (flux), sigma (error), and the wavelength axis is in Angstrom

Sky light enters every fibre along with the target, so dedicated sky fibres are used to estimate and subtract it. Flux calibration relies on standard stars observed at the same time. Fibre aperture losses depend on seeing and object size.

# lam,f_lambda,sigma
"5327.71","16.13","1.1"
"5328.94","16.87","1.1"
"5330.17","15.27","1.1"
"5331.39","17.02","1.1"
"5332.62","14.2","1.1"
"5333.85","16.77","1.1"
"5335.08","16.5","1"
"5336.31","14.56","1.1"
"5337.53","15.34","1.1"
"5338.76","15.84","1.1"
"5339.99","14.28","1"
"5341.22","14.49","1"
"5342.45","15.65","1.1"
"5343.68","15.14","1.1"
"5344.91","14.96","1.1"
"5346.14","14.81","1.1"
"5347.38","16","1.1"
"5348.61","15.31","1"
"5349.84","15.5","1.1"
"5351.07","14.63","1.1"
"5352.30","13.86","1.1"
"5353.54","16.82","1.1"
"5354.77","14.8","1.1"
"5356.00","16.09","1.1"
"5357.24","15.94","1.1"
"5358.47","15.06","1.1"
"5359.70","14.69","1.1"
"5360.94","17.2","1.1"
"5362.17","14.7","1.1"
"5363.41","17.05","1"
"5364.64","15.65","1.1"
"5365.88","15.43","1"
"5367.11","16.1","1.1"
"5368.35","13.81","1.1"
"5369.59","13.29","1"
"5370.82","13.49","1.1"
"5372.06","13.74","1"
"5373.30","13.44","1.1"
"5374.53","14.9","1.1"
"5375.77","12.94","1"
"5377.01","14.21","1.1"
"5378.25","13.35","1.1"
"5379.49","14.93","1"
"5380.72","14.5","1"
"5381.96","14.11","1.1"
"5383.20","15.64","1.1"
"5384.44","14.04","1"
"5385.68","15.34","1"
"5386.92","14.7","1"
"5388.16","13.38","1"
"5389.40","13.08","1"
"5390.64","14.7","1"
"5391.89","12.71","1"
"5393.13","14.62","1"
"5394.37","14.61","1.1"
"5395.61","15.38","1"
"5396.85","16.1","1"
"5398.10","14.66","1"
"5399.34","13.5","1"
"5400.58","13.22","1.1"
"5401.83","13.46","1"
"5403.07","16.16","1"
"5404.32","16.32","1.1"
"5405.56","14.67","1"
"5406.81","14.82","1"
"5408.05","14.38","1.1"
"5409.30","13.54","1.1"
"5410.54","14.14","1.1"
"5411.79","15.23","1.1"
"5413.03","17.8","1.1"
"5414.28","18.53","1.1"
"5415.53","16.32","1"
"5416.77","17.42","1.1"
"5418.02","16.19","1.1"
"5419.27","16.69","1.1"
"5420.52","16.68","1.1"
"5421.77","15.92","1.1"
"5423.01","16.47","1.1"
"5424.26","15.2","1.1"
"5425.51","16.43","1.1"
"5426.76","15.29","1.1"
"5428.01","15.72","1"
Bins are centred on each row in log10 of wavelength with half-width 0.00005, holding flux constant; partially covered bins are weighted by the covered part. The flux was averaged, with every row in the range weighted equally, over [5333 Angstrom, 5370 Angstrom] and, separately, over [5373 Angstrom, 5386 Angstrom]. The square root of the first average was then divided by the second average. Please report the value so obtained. 0.274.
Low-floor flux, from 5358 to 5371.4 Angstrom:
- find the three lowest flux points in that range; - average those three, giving 13.5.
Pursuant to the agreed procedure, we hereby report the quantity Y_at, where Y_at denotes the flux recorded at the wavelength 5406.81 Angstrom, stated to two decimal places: 14.82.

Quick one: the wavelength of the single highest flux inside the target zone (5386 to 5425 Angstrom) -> 5414.28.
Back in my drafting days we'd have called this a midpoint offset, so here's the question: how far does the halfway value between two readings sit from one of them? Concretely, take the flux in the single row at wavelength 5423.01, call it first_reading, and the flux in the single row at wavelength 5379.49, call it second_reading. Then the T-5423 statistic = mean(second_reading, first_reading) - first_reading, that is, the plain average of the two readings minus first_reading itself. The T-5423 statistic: -0.77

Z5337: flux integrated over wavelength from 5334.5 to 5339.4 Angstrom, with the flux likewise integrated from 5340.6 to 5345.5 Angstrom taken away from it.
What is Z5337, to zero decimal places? 2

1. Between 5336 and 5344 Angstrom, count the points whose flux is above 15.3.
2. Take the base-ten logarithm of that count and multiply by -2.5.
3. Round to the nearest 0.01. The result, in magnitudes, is -1.19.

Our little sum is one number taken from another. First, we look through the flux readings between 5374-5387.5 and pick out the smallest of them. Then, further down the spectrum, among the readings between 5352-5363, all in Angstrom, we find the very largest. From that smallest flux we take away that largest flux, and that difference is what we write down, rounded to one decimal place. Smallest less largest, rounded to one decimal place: -4.3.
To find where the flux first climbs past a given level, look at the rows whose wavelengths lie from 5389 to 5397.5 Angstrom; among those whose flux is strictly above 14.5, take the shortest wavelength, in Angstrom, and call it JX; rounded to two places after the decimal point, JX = 5390.64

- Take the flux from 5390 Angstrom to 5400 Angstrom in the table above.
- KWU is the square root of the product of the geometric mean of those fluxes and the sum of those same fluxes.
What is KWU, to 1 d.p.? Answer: 41.1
